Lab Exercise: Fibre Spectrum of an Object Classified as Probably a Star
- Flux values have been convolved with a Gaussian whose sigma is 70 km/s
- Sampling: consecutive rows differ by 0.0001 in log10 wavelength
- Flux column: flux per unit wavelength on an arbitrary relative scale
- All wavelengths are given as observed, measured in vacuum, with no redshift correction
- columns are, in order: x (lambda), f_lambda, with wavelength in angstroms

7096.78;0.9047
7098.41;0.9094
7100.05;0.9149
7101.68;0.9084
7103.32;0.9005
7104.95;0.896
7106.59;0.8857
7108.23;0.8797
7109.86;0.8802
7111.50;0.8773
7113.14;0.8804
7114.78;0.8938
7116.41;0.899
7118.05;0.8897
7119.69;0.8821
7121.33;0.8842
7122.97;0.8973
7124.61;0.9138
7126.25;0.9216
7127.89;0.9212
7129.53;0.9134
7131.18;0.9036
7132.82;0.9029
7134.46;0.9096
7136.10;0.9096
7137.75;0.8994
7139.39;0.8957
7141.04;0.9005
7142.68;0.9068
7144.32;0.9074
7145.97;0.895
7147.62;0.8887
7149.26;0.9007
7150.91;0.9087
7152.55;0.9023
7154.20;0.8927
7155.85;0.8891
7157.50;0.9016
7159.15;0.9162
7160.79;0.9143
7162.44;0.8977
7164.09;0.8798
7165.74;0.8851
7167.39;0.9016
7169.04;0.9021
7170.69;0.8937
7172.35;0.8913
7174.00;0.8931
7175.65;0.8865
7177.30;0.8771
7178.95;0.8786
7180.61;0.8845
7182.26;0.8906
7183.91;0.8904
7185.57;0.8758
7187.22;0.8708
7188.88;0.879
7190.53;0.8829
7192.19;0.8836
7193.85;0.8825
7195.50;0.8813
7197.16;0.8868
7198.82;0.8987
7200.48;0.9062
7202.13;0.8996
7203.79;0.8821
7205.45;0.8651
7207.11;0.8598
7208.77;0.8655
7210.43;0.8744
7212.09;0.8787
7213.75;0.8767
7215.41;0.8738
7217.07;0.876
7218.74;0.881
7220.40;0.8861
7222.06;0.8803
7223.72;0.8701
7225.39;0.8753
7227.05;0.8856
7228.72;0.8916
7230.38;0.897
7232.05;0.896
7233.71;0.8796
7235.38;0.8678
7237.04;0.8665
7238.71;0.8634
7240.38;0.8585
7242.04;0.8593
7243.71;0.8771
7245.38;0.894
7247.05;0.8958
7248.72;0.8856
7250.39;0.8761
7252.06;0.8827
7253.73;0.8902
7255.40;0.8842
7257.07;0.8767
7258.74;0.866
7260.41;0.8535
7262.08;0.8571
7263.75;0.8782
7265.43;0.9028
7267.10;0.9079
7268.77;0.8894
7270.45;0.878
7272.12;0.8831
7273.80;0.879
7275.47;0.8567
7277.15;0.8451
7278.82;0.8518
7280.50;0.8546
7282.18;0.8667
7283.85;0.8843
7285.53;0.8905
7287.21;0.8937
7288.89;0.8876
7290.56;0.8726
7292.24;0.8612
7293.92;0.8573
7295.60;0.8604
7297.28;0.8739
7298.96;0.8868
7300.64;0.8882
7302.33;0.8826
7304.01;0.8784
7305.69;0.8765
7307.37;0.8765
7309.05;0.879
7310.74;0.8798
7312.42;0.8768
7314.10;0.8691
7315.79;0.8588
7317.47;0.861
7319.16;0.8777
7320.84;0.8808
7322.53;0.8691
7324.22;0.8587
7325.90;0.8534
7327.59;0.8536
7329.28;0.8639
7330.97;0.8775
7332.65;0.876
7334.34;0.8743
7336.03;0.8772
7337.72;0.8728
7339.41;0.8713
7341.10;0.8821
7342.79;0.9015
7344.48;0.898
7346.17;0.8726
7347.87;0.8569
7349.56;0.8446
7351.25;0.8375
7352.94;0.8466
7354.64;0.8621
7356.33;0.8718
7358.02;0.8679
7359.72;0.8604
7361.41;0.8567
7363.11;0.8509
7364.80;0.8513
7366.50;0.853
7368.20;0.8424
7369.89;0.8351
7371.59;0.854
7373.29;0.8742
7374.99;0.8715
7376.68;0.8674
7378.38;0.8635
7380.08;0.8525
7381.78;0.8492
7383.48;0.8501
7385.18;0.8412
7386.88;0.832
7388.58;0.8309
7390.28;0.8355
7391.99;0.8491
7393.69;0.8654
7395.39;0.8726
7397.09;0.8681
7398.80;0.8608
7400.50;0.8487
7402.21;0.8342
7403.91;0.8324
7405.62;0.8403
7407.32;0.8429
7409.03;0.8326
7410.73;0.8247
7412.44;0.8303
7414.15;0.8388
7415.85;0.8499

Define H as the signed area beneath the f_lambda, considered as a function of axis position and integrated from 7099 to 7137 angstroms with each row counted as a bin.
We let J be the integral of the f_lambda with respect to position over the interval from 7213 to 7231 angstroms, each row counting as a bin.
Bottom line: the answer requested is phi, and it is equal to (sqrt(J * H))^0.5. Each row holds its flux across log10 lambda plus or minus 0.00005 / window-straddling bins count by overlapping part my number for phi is 4.8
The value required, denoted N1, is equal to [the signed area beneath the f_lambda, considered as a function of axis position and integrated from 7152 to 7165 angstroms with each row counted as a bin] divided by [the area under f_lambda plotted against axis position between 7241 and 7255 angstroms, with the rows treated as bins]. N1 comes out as 0.95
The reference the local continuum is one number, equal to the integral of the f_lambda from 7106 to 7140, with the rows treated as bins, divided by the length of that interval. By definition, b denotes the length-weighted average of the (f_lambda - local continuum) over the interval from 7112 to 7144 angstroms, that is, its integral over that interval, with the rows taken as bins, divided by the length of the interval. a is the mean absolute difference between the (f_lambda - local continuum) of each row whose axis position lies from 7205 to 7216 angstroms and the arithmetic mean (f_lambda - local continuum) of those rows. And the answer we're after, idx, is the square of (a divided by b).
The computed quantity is 2.5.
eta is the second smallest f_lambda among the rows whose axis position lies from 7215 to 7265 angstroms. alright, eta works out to 0.8571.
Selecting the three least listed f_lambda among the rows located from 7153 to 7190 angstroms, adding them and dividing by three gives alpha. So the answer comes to 0.875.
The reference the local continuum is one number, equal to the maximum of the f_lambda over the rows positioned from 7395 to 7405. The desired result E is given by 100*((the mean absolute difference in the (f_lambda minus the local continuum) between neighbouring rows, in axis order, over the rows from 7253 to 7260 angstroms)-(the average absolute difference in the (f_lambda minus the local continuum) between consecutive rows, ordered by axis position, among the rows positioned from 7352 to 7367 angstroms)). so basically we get 0.20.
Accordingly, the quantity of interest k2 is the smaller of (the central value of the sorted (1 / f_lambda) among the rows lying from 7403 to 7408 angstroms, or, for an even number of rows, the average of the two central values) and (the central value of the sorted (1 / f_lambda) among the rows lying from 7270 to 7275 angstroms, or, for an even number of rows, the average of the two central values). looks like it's 1.14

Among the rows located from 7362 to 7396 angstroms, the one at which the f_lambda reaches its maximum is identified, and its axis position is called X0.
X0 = 7373.29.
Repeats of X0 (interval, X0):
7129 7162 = 7159.15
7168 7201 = 7200.48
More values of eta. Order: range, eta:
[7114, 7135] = 0.8842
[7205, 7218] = 0.8651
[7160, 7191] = 0.8758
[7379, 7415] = 0.8303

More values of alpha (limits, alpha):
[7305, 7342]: 0.855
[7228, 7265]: 0.856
